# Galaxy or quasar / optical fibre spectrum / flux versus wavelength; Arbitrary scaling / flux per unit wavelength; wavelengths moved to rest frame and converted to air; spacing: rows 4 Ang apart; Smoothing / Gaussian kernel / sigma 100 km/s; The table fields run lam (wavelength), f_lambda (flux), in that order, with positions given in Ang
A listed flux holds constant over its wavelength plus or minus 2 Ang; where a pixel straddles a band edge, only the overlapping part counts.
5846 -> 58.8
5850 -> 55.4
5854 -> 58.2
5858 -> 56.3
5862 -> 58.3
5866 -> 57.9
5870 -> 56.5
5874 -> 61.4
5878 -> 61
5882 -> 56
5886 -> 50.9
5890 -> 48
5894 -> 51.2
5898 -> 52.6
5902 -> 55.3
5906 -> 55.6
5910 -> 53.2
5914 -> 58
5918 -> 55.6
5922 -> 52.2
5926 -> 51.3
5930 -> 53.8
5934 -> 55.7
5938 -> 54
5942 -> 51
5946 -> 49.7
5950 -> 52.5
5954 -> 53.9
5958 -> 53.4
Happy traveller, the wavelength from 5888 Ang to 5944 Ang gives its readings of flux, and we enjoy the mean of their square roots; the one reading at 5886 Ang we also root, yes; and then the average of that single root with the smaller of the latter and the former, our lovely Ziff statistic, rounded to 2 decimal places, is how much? 7.13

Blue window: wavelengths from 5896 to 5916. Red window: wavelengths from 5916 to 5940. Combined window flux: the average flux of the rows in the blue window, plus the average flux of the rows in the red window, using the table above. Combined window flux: 109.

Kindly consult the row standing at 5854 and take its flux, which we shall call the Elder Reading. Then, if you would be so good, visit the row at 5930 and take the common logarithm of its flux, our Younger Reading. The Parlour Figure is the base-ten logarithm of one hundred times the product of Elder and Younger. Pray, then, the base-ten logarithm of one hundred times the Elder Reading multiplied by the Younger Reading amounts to 4.003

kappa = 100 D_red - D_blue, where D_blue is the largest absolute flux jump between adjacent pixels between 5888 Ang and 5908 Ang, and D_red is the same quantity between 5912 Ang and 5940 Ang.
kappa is 337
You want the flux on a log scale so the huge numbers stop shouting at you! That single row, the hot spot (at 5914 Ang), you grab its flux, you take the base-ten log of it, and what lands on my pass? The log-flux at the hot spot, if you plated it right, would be 1.76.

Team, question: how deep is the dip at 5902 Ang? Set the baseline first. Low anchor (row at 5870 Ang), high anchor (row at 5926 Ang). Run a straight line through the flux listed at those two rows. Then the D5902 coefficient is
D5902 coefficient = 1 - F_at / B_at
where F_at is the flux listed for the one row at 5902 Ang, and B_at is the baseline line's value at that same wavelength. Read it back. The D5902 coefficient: -0.03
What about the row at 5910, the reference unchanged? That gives -0.01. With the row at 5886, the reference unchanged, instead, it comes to 0.07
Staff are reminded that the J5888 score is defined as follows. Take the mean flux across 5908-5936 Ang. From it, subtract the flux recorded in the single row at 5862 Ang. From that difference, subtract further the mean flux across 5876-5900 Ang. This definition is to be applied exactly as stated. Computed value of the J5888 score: -57.3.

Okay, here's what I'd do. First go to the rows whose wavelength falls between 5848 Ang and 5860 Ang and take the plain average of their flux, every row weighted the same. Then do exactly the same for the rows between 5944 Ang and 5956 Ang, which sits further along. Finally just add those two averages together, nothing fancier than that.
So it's 109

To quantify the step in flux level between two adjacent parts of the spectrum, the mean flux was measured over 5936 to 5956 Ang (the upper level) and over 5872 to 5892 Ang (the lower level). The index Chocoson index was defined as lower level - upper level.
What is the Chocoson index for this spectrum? 3.2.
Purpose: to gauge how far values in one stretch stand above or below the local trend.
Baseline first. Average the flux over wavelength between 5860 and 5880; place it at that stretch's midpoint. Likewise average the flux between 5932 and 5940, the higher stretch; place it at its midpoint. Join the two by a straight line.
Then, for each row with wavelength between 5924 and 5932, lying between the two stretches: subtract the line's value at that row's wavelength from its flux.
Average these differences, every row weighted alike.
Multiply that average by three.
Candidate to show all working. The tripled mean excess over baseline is -8.4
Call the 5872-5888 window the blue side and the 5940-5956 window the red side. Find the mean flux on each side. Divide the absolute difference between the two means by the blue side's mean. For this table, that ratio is 0.10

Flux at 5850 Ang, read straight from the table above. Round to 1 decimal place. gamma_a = 55.4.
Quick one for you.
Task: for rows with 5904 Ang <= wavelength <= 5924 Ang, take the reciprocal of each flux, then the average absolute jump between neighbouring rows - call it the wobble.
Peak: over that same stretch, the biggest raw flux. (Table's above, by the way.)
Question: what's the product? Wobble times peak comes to 0.062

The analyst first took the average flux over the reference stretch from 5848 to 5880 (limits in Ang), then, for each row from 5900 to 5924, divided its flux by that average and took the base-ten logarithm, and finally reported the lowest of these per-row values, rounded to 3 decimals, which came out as -0.047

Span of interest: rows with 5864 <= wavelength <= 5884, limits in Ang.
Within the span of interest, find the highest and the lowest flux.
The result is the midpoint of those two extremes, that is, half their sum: 58.7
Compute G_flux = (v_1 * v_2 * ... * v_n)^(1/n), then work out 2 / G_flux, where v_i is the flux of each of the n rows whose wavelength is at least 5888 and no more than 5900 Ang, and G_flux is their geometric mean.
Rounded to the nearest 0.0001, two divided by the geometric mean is 0.0396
